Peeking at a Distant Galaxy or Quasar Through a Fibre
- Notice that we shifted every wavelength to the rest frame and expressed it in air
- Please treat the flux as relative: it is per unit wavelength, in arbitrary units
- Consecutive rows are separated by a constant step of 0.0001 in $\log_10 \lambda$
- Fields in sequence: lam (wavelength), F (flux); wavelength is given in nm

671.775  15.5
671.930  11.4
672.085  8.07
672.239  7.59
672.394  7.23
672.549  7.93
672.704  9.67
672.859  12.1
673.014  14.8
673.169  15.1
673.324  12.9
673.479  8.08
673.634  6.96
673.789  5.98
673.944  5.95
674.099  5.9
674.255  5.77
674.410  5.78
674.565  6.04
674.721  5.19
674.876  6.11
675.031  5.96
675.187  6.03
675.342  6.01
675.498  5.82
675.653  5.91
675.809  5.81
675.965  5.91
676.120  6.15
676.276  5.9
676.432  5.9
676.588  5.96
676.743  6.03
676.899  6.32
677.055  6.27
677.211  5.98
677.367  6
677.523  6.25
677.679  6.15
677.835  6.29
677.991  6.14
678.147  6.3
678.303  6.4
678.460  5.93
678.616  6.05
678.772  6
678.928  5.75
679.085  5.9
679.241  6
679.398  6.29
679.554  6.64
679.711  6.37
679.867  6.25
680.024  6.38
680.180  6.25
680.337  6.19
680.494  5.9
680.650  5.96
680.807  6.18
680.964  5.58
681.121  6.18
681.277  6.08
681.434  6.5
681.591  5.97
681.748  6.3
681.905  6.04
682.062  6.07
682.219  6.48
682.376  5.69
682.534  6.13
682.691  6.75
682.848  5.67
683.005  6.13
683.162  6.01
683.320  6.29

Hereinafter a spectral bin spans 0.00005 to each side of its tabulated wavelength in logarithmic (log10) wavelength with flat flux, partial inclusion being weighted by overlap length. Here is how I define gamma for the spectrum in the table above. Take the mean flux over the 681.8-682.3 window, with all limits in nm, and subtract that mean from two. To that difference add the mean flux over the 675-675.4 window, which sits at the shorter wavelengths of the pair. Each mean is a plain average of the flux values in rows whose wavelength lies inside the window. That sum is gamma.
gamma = 1.80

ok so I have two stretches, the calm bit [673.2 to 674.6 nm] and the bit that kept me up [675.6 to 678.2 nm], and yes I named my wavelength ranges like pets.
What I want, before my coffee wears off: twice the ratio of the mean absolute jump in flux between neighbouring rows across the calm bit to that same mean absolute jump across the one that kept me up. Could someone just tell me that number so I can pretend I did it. 13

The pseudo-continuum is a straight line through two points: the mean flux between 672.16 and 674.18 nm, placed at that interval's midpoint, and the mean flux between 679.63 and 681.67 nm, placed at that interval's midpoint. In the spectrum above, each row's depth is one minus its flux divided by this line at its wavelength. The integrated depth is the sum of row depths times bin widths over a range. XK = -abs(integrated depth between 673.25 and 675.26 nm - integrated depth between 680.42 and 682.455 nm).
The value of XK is -0.59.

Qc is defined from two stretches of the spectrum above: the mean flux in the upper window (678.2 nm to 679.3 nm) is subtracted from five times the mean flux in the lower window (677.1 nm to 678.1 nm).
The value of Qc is 24.7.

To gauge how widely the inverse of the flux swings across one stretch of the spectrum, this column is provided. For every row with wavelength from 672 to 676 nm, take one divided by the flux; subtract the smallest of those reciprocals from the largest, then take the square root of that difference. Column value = 0.36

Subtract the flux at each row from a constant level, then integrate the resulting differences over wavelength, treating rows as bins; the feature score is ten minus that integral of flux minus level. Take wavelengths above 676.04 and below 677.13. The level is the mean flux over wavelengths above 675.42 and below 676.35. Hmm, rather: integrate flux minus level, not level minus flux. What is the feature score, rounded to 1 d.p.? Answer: 9.8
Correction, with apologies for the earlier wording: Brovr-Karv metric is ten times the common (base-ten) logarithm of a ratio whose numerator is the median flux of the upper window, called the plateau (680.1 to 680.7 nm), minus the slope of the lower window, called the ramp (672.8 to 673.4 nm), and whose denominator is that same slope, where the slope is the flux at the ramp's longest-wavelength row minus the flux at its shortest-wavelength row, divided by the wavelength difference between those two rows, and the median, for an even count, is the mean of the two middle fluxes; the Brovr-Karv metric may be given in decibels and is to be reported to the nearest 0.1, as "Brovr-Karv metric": 4.0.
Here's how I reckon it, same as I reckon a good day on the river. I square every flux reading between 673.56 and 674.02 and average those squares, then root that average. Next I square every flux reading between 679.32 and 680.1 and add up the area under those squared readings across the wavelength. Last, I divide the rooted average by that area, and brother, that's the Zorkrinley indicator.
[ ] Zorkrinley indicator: 0.2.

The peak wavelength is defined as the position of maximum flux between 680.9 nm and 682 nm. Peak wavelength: 681.434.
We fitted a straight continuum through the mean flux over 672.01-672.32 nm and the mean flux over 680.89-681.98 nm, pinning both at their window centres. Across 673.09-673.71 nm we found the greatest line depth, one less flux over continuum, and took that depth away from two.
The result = 1.92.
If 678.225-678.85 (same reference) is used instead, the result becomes 1.89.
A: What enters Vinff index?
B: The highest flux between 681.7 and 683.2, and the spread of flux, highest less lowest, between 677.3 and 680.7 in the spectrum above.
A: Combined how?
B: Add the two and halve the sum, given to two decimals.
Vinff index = 3.82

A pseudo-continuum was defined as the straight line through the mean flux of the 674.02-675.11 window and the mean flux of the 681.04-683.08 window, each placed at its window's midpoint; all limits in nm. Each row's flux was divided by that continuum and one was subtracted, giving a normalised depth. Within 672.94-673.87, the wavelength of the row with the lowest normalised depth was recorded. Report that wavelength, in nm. 673.789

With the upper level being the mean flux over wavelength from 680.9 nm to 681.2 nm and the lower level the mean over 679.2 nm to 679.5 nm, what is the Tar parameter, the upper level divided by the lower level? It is 1.0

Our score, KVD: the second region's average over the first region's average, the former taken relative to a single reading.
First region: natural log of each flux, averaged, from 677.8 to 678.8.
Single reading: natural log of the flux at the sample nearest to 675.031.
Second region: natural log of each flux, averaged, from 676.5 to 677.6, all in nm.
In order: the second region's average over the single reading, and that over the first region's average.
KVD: 0.558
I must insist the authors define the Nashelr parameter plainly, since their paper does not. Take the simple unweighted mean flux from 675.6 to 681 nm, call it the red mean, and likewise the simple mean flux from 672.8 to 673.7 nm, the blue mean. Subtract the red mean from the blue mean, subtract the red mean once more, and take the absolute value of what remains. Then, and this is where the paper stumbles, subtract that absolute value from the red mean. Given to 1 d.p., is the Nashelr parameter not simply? 5.6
